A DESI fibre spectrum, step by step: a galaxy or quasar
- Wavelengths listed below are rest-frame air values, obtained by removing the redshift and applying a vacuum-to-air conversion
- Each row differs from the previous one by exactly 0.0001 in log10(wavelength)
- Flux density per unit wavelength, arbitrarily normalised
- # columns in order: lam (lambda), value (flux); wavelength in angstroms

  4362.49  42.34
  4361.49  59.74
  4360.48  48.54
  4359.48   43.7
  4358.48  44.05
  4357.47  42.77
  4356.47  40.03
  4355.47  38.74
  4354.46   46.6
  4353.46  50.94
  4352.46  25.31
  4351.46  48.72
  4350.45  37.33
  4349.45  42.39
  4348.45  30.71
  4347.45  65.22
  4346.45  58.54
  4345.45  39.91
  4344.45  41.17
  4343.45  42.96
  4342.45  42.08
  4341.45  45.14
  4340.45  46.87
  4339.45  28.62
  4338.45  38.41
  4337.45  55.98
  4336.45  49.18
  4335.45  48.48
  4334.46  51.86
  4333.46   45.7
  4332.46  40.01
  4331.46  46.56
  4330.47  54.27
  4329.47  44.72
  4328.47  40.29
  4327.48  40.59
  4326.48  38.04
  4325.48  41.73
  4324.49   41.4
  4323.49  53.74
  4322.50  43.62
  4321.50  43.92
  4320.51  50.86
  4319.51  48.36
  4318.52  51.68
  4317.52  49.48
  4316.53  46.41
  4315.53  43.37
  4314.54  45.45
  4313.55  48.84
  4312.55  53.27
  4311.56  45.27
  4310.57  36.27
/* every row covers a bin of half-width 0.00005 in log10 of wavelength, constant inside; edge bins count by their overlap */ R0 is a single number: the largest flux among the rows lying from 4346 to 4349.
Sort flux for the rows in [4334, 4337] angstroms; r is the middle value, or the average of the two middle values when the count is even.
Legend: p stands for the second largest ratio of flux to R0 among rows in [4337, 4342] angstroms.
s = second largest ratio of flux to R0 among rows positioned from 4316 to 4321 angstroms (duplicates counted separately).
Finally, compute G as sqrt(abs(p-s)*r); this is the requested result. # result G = 1.73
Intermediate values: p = 0.719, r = 49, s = 0.780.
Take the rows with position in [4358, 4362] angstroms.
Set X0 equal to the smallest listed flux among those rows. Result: 43.7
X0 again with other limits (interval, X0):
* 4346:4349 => 30.71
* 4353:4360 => 38.74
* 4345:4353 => 25.31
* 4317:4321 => 48.36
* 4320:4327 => 38.04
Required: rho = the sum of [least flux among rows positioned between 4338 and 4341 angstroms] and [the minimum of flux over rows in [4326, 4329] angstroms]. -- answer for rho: 67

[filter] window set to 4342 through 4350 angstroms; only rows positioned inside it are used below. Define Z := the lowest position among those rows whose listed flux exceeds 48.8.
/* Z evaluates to 4346.45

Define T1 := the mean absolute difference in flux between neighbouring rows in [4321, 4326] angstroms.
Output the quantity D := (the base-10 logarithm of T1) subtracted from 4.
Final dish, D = 3.24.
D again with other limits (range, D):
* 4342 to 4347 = 3.25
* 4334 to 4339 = 3.15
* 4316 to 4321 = 3.56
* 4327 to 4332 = 3.26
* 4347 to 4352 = 2.81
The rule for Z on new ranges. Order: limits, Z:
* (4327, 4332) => 4330.47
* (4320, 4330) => 4320.51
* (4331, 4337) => 4334.46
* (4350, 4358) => 4353.46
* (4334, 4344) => 4334.46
